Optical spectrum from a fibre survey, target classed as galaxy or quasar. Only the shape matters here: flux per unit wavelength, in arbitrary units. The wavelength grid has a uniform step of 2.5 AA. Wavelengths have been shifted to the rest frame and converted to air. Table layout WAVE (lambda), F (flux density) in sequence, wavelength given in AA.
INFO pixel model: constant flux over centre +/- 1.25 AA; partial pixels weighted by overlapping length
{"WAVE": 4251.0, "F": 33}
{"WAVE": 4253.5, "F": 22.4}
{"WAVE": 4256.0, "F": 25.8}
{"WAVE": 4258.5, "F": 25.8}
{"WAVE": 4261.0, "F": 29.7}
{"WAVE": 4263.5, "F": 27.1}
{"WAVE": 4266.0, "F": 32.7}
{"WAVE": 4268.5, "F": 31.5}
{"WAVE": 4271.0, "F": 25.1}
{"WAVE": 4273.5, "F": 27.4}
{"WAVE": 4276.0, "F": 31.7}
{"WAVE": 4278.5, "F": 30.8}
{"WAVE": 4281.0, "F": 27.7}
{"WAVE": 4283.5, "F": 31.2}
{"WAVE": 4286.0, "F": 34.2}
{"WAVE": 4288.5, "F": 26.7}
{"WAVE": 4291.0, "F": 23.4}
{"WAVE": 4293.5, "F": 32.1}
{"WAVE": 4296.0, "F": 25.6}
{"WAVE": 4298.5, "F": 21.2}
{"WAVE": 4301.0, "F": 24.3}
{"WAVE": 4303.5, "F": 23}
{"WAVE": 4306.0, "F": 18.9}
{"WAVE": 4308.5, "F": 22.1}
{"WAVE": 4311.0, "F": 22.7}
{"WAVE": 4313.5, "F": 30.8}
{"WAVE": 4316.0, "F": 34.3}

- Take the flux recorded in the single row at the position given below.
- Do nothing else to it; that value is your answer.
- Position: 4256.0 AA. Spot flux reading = 25.8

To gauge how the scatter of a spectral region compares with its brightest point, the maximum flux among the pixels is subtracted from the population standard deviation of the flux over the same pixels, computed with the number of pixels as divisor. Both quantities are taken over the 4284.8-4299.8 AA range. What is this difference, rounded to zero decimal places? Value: -30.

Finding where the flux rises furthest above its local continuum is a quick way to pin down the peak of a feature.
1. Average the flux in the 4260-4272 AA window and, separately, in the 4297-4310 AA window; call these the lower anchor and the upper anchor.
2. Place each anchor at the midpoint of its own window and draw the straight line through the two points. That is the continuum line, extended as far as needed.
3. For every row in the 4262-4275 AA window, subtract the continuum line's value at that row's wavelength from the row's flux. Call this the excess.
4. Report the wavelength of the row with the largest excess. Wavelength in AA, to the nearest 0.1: 4266.0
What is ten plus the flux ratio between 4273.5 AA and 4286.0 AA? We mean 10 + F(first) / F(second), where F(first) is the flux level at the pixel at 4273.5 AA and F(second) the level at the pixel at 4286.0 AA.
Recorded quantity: 10.8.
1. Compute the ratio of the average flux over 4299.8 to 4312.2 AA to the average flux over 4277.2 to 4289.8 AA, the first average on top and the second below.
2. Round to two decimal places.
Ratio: 0.74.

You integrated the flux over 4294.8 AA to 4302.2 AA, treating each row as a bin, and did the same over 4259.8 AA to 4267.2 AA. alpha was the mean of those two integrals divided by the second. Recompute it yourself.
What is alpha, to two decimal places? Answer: 0.90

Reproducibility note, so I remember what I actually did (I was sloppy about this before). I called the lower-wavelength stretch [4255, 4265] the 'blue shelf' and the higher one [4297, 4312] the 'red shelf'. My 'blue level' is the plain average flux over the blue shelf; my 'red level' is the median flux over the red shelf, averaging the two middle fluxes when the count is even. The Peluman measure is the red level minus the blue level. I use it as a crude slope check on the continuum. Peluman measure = -5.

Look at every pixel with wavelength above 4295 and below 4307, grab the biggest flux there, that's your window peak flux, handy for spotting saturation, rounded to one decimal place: 25.6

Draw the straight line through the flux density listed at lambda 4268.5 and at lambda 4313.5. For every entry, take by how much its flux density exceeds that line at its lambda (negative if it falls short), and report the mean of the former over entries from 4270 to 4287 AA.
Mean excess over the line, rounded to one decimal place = -1.6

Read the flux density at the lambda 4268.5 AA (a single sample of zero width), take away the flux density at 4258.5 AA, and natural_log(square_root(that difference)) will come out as 0.870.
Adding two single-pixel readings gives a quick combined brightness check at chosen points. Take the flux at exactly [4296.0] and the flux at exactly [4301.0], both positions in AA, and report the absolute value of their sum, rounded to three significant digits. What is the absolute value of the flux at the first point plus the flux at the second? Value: 49.9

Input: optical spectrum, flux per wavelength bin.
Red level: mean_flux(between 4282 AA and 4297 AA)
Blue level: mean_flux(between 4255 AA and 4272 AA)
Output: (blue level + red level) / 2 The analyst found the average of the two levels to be 28.6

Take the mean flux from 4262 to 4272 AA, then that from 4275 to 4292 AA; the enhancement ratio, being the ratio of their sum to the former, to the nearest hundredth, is 2.01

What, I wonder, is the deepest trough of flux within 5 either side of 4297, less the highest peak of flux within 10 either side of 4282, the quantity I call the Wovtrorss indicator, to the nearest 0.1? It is -13.0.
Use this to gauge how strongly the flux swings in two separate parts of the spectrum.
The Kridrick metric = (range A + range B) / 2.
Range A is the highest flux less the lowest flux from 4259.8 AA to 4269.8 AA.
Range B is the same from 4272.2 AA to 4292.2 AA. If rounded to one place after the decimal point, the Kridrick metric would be 8.2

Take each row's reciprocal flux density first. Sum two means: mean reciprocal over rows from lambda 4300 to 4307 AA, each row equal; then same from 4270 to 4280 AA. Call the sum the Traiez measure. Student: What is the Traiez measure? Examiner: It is 0.081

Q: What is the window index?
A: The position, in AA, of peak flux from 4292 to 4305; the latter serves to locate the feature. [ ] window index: 4293.5 AA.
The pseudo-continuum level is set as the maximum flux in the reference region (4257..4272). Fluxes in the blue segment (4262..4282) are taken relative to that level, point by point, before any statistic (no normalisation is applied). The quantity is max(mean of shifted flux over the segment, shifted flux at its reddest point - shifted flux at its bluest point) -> 1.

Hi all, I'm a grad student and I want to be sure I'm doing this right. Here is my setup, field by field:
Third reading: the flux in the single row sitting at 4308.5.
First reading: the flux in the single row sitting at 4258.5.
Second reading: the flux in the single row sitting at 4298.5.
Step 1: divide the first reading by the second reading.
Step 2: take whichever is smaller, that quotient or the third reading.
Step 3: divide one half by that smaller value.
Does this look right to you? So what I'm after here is 0.41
